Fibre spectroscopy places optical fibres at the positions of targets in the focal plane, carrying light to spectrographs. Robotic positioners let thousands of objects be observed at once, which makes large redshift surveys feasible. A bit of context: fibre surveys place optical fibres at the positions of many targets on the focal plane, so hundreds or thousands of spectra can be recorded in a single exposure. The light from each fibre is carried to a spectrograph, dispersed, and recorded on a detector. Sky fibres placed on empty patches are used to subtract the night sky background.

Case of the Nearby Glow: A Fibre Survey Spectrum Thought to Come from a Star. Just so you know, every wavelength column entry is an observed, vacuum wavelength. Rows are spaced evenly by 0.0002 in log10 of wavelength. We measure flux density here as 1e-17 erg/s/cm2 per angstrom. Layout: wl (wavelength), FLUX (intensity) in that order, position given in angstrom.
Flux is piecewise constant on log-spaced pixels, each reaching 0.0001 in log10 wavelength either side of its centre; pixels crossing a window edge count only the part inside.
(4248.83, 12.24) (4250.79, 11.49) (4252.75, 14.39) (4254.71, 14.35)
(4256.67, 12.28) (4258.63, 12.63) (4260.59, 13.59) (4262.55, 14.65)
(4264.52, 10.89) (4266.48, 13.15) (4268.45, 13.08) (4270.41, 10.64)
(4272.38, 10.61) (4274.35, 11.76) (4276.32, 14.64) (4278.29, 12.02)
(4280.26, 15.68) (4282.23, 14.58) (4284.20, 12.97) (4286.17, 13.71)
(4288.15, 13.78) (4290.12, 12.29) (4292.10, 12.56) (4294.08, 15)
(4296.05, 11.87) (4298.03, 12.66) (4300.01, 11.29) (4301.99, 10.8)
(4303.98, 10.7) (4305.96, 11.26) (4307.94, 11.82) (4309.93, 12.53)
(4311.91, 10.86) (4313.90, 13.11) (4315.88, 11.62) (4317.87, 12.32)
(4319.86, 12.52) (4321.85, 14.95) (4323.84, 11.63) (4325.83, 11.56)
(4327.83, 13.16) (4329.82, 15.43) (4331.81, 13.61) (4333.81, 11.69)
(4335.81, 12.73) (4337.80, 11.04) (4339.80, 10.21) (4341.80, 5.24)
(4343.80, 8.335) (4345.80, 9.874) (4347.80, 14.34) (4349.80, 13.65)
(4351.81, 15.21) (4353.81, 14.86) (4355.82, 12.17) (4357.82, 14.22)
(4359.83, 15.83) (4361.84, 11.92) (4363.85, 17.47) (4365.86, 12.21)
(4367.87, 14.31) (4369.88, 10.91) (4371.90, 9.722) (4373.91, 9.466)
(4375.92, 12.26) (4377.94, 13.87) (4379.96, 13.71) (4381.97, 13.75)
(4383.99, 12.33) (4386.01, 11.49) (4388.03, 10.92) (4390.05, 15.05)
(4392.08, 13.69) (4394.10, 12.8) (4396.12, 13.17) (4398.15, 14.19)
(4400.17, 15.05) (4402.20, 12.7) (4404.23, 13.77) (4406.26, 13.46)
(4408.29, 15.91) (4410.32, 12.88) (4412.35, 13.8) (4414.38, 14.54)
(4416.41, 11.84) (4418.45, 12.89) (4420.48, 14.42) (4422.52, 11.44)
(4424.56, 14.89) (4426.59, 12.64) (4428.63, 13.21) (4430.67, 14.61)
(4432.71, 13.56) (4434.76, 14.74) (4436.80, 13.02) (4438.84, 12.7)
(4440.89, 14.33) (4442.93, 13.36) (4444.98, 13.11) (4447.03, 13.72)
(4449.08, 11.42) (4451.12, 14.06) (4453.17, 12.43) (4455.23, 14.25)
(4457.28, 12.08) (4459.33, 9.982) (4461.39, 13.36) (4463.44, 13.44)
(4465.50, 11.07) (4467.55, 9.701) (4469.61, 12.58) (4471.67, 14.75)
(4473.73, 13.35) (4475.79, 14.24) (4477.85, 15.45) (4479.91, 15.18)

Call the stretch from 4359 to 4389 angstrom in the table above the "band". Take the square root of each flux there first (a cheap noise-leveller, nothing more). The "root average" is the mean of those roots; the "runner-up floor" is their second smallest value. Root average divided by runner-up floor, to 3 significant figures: 1.14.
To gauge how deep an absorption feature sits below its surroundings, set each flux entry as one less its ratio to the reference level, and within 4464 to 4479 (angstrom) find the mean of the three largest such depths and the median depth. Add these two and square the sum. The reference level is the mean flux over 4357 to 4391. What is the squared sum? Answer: 0.011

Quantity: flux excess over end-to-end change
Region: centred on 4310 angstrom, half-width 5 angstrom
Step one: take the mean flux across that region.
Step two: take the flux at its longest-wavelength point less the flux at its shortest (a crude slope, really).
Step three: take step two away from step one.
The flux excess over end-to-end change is 10.1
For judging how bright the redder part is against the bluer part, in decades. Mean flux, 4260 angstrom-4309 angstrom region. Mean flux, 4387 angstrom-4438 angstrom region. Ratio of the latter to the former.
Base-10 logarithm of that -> 0.031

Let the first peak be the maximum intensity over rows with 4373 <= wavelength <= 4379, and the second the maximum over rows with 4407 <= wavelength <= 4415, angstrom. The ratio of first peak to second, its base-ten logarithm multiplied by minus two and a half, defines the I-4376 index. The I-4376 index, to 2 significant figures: 0.15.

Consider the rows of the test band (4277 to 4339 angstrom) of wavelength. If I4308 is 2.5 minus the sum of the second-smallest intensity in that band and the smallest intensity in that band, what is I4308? -19.0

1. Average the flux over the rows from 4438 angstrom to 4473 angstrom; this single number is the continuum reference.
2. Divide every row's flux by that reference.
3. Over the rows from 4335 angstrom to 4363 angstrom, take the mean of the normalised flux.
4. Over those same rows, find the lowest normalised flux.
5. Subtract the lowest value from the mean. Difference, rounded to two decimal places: 0.54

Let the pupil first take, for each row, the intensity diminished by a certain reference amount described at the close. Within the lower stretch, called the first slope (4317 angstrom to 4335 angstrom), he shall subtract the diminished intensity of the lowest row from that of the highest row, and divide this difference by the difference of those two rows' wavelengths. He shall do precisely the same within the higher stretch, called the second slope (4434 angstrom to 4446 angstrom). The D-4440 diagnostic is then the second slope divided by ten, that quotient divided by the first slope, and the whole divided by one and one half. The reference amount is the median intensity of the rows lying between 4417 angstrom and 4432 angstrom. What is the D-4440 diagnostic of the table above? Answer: 0.27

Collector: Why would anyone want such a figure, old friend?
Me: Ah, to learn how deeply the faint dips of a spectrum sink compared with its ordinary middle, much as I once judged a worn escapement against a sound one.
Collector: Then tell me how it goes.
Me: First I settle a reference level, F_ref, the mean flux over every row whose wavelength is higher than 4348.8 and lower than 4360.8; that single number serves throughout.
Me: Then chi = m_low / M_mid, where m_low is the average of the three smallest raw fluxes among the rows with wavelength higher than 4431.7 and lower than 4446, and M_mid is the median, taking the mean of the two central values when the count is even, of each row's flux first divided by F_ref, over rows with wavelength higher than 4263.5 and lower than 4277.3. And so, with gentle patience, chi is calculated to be 15.8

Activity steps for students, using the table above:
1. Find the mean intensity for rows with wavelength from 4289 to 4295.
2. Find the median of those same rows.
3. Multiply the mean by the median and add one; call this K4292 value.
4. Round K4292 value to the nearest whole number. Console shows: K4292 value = 168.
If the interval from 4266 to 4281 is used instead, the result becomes 160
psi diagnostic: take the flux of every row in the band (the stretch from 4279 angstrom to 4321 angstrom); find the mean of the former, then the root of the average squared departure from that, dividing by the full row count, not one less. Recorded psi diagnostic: 1.3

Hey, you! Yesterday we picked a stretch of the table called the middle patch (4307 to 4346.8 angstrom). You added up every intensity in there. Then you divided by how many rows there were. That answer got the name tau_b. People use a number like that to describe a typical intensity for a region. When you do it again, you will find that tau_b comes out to 11.7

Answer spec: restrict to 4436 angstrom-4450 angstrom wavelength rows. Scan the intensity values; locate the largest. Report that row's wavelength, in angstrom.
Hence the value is 4440.89 angstrom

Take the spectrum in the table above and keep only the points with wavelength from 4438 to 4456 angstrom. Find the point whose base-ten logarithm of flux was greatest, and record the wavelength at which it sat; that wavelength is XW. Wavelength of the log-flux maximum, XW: 4440.89 angstrom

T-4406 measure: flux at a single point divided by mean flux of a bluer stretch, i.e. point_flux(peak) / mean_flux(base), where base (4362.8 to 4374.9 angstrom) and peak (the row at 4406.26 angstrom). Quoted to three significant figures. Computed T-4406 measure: 1.09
